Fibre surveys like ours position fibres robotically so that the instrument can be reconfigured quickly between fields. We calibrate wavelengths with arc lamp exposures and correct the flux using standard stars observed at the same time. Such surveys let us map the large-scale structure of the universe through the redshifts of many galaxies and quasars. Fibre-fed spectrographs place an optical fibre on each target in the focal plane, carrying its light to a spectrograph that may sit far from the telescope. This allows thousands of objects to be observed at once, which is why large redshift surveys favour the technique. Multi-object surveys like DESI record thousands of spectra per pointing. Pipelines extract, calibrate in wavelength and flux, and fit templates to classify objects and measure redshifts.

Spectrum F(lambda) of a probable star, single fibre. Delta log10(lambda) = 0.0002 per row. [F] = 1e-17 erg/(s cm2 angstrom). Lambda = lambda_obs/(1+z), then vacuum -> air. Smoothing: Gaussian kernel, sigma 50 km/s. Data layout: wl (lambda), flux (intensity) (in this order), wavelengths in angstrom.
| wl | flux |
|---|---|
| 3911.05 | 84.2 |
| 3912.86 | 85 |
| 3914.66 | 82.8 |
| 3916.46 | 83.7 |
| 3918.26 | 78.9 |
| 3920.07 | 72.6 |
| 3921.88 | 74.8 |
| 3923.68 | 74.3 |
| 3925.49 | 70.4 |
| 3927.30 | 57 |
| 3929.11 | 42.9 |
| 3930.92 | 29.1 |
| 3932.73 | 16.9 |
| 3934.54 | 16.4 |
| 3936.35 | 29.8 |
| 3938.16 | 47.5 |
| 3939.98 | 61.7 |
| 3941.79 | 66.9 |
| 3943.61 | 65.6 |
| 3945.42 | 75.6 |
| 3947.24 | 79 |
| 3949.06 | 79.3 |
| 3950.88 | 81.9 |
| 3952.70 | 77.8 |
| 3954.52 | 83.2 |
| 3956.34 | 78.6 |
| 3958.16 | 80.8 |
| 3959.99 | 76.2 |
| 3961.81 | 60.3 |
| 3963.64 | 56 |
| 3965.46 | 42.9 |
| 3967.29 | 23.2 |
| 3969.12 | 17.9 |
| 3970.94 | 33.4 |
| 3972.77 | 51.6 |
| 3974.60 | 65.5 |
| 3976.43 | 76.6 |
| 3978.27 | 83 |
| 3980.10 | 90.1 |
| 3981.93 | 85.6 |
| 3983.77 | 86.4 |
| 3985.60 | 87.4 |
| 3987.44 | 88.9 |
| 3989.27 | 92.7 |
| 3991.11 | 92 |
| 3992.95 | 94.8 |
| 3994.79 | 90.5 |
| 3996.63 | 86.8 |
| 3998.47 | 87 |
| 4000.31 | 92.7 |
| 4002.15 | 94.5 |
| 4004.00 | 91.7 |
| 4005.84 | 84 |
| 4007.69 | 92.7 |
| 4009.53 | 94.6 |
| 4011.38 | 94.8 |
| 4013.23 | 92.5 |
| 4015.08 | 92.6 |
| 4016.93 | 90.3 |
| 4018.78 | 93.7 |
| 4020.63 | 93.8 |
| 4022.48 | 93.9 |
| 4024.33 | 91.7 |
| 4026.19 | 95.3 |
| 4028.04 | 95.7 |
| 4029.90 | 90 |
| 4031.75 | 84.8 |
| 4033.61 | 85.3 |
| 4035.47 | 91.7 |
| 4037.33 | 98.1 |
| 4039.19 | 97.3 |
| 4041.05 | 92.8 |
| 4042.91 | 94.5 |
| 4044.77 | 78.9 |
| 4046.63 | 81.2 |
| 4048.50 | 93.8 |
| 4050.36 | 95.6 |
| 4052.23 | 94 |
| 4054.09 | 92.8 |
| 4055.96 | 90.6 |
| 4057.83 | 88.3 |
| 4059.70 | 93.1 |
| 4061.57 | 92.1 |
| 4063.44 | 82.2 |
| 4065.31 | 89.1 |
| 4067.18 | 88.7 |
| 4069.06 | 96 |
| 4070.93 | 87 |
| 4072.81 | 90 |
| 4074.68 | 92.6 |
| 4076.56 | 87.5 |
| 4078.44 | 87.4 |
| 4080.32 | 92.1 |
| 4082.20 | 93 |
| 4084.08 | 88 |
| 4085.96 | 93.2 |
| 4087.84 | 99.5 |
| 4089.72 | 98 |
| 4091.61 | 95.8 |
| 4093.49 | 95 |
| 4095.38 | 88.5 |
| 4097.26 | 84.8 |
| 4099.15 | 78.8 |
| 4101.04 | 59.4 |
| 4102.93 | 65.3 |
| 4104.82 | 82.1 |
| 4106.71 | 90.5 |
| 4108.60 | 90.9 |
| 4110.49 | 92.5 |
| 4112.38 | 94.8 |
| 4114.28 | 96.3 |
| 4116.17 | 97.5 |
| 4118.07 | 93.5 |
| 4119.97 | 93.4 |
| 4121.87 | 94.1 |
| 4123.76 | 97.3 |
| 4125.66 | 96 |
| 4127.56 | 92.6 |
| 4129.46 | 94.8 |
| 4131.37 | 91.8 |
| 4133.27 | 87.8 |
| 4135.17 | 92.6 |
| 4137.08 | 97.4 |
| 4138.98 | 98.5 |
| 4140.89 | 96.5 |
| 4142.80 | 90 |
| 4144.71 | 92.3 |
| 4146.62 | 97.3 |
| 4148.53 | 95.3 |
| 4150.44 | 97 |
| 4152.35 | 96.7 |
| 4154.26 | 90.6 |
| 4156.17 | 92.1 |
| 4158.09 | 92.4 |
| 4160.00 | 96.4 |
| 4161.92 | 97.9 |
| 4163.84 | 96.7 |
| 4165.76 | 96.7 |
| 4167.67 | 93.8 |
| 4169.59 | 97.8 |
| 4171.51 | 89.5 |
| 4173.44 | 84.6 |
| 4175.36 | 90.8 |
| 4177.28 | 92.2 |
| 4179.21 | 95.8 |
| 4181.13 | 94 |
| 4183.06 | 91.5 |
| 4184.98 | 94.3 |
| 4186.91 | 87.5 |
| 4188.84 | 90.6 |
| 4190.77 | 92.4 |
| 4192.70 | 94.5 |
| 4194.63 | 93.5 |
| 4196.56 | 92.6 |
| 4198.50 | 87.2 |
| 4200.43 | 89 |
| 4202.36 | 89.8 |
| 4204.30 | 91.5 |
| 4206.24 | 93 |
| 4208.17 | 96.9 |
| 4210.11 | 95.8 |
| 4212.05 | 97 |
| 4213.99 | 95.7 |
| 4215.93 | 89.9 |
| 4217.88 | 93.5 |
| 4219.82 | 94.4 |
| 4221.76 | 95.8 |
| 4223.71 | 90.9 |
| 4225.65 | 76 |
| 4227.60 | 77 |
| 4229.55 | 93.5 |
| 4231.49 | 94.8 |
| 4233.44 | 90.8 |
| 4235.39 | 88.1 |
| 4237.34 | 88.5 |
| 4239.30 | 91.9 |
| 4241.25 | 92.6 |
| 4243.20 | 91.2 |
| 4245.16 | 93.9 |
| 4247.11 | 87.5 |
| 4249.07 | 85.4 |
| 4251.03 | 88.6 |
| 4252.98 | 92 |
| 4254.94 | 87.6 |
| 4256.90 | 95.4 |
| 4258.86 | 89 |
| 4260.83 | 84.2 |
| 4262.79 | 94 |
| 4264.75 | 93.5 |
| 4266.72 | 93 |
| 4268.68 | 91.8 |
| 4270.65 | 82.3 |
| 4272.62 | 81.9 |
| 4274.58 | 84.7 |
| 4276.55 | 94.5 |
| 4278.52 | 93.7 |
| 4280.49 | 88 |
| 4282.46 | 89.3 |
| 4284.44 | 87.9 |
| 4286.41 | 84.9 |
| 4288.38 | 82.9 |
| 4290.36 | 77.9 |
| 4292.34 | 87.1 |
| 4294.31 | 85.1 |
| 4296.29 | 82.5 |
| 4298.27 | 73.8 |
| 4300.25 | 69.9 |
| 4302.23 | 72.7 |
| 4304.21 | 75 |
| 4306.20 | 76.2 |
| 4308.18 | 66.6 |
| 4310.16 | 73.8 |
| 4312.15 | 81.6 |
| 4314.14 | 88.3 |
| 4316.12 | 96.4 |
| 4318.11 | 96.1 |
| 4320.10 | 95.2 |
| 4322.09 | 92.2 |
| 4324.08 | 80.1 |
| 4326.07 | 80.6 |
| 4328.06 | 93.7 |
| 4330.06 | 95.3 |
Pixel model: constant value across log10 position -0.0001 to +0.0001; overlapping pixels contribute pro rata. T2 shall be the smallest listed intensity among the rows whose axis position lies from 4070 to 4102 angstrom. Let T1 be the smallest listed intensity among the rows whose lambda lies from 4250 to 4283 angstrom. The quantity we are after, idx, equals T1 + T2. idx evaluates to 141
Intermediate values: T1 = 81.9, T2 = 59.4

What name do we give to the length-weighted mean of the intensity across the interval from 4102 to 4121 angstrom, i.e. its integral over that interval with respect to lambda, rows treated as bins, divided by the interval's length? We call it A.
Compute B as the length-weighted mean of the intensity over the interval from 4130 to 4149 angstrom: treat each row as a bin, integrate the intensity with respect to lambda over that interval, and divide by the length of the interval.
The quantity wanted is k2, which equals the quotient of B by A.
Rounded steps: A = 89.7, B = 94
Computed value 1.05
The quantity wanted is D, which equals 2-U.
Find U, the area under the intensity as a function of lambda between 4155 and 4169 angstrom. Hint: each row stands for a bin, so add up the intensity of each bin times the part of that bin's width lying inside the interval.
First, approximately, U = 1332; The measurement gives -1330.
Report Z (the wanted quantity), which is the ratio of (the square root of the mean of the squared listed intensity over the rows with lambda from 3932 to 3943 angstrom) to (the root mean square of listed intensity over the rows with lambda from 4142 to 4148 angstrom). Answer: 0.5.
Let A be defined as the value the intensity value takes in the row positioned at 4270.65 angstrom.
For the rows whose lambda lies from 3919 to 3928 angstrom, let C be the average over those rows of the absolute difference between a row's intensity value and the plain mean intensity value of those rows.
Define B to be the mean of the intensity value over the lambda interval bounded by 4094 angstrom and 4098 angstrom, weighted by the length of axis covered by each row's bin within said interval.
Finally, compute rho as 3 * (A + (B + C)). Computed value 525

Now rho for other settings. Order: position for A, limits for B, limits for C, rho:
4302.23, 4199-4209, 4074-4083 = 501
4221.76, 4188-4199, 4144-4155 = 570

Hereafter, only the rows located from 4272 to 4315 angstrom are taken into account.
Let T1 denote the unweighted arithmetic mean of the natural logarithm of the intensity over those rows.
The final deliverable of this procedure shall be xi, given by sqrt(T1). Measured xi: 2.10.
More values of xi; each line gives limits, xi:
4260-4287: 2.12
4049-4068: 2.12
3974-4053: 2.12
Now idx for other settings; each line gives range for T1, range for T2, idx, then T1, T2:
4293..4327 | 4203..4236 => 143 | 66.6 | 76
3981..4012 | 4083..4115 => 143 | 84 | 59.4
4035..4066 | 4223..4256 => 155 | 78.9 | 76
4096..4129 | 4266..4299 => 133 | 59.4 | 73.8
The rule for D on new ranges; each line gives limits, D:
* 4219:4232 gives -1151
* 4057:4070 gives -1167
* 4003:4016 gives -1191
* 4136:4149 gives -1236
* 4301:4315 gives -1063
